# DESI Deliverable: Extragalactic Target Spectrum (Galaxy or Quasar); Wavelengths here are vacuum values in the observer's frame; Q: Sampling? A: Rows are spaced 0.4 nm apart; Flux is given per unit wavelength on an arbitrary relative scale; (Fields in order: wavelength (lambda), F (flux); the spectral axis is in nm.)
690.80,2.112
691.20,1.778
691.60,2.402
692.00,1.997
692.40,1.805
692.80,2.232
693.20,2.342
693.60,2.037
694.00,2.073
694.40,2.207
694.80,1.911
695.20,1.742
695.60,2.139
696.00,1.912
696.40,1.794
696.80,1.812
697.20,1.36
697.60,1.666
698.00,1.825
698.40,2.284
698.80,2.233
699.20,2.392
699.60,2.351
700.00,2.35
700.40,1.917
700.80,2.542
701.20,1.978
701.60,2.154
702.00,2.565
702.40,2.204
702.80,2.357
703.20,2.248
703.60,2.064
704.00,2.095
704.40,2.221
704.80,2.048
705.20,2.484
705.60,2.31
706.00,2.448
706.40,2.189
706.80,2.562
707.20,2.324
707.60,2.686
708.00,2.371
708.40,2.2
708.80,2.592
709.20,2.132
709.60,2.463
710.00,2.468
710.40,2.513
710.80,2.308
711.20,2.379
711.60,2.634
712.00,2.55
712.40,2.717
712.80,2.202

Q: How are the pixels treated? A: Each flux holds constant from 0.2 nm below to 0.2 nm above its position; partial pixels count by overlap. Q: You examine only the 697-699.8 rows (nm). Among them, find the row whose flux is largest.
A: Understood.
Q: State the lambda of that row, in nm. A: 699.20 nm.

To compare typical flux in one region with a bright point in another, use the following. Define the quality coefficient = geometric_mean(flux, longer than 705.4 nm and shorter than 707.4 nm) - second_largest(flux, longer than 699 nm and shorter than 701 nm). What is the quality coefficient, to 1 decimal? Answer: 0.0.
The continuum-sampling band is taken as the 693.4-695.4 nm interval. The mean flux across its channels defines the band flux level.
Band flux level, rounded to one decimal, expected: 2.0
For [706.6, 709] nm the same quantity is 2.5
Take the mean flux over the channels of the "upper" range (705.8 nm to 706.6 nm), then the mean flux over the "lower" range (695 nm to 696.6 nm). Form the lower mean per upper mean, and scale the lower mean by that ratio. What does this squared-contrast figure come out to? 1.6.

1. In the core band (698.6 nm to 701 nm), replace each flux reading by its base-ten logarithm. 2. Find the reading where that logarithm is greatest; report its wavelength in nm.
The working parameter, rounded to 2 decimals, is 700.80 nm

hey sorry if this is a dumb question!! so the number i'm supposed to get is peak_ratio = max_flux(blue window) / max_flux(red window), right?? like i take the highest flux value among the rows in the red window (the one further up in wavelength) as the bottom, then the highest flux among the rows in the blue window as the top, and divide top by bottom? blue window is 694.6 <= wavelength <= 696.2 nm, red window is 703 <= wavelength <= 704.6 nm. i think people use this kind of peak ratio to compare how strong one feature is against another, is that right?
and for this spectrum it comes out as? 0.95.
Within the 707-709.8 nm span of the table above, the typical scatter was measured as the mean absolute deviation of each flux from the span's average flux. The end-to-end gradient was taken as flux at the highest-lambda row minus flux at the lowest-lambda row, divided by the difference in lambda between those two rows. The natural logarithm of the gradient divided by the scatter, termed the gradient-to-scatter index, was -1.0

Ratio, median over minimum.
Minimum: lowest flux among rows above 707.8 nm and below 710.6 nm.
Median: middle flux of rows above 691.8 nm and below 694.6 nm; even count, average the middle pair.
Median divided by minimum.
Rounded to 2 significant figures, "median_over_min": 0.97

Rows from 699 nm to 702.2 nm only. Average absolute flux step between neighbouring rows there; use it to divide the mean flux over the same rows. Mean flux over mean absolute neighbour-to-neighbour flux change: 7.1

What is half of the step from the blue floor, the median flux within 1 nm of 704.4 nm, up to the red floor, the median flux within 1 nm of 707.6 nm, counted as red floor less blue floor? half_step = 0.14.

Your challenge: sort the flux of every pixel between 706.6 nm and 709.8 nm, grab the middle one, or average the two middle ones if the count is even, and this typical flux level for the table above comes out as 2.4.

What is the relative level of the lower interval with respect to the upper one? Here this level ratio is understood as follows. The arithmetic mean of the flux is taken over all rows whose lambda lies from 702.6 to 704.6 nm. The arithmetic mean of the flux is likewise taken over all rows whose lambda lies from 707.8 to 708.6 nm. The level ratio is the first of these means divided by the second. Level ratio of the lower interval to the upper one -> 0.96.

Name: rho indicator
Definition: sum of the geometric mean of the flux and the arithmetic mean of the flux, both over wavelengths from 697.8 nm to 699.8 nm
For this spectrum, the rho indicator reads 4.4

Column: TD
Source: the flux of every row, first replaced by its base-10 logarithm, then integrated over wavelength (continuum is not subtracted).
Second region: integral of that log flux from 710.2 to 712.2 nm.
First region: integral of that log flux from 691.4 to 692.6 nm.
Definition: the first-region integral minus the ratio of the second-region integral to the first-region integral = -1.7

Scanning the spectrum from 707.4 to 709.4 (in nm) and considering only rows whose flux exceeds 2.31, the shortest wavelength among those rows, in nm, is 707.60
